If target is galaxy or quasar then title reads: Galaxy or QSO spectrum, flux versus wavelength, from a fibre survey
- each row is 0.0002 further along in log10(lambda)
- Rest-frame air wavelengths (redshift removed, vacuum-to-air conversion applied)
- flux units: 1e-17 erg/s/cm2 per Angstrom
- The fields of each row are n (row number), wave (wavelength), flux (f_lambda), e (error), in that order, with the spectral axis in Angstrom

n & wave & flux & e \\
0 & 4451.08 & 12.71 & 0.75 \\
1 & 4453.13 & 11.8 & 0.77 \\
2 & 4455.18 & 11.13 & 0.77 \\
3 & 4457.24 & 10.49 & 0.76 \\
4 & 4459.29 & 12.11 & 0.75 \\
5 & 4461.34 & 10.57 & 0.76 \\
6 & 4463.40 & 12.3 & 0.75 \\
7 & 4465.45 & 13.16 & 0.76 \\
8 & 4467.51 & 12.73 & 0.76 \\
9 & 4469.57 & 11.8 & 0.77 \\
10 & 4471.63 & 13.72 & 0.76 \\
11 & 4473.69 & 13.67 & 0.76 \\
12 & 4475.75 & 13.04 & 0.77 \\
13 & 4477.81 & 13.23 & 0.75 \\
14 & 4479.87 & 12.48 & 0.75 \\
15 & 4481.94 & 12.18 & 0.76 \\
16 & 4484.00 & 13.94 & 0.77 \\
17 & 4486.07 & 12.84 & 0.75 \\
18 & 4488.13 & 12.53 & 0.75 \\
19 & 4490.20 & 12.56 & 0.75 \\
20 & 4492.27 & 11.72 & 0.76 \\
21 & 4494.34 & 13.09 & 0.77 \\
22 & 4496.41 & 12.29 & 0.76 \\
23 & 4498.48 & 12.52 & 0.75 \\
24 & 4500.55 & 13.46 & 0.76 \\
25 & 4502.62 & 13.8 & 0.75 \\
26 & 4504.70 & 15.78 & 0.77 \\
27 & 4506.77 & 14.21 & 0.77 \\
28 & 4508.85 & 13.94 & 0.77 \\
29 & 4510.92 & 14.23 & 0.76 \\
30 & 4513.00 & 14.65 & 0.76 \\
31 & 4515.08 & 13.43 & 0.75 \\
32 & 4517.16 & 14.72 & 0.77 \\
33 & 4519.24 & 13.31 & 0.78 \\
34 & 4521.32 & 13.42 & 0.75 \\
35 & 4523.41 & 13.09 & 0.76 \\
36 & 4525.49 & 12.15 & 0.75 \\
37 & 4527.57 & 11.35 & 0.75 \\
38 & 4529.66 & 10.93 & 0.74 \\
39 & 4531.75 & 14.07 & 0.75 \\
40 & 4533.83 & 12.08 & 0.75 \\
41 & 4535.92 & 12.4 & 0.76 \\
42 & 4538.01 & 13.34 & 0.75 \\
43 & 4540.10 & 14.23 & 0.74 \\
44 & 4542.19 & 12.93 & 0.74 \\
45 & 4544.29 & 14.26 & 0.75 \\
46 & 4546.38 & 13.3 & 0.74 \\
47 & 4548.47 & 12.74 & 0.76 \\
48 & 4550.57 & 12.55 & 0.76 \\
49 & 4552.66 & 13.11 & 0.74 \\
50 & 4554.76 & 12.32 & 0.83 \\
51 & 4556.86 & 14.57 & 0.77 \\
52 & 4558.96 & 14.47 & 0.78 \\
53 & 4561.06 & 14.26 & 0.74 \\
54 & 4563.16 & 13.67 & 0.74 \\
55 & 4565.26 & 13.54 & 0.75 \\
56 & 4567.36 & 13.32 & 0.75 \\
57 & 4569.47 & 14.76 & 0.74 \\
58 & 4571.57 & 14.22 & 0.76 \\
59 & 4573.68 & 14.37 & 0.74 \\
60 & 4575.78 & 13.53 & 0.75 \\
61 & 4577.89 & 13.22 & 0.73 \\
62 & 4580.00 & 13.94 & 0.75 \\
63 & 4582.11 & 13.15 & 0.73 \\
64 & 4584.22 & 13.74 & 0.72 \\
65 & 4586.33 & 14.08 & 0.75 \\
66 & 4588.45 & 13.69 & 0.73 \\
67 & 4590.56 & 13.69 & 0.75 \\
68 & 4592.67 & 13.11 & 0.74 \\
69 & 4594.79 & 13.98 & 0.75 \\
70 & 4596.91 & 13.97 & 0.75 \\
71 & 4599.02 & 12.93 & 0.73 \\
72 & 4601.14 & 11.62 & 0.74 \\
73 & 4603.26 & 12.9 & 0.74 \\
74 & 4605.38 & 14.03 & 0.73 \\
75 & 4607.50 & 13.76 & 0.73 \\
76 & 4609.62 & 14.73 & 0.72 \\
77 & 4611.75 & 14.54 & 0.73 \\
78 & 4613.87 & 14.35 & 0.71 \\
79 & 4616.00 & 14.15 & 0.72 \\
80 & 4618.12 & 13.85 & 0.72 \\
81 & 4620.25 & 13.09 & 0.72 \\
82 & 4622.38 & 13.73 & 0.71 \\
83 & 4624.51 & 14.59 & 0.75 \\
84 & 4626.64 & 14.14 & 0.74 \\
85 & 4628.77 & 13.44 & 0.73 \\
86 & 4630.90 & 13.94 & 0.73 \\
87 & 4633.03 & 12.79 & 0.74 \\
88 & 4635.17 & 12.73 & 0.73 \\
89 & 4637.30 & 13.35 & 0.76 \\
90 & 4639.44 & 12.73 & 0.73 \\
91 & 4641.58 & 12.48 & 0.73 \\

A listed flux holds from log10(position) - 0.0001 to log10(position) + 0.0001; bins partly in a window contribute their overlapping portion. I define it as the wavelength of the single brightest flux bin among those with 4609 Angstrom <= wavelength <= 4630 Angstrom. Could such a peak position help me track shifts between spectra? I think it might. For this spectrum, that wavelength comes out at 4609.62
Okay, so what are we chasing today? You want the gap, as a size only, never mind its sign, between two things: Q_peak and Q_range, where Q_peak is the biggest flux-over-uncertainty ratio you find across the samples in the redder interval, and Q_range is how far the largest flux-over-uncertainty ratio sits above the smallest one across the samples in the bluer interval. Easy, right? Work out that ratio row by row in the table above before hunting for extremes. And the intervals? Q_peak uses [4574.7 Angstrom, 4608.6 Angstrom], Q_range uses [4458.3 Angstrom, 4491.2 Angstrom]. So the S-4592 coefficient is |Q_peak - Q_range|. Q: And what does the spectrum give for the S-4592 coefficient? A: 15.0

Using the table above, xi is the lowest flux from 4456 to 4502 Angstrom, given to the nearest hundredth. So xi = 10.49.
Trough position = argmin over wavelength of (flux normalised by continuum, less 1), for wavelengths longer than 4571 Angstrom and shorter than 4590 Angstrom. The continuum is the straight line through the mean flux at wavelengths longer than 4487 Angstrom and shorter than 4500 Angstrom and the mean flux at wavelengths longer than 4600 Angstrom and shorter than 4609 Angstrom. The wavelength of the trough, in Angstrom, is 4582.11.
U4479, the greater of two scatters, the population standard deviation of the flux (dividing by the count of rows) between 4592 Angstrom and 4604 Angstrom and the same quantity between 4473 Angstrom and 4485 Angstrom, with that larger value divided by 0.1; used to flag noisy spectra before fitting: 7.9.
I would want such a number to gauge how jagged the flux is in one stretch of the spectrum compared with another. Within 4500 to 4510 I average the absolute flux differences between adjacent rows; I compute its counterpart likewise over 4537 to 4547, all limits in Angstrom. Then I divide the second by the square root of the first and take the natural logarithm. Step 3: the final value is 0.1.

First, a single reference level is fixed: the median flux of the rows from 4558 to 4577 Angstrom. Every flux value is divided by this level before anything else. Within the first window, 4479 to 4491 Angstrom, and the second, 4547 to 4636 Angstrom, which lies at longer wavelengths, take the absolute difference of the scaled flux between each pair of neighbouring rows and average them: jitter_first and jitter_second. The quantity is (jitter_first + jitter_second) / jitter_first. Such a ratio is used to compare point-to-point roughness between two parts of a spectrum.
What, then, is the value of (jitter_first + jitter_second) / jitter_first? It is 1.9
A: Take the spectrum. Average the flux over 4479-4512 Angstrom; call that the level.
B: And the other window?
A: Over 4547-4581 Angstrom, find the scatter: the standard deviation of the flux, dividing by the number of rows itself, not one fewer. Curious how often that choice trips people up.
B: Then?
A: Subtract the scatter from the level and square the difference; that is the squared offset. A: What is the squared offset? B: 156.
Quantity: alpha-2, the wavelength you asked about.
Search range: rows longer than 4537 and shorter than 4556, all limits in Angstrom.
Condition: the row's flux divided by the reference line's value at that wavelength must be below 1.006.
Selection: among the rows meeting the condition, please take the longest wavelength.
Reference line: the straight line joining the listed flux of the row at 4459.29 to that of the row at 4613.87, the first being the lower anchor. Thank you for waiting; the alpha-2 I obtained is 4554.76 Angstrom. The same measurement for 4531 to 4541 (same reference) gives 4535.92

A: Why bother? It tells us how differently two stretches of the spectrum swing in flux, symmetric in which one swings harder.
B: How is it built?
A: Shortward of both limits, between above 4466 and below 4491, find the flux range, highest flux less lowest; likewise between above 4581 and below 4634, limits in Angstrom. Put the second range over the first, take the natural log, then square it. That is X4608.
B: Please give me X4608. 0.14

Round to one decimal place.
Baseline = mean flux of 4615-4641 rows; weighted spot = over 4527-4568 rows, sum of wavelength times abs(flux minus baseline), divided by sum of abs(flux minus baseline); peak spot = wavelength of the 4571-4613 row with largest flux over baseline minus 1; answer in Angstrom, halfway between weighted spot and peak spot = 4575.8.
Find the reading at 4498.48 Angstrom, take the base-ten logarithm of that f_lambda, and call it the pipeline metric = 1.10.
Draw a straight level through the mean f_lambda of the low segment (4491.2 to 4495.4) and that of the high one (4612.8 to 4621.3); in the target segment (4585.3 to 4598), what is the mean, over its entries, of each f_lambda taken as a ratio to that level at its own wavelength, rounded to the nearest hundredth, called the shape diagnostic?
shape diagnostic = 1.01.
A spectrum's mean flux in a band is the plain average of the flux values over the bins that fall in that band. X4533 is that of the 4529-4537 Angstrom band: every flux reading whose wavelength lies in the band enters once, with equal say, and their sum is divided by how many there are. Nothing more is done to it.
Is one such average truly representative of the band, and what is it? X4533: 12.4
